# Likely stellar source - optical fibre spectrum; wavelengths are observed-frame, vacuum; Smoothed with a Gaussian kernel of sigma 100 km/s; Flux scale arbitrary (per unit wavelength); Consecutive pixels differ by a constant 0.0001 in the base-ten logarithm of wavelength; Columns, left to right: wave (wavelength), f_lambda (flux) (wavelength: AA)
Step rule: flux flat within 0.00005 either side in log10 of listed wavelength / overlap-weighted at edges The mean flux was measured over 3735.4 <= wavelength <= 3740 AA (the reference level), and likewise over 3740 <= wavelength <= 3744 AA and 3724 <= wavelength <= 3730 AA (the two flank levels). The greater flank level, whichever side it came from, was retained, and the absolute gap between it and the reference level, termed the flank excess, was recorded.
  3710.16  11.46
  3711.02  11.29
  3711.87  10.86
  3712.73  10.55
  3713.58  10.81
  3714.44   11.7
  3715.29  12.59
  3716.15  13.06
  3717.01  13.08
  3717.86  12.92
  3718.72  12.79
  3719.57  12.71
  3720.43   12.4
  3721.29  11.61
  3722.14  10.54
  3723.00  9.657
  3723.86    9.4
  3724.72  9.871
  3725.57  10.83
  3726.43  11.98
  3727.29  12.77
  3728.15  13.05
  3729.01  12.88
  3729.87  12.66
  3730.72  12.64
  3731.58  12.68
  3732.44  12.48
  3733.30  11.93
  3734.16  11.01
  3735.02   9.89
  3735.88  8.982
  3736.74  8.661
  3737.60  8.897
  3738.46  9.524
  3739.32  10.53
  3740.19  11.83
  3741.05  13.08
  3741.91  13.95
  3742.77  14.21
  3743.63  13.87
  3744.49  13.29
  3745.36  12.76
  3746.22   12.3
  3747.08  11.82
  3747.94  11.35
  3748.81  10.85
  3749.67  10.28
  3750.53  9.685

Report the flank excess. 4.1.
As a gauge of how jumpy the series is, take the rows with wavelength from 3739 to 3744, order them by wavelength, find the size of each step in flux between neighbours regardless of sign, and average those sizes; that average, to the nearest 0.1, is 0.8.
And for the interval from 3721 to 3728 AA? 0.8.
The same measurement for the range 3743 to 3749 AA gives 0.5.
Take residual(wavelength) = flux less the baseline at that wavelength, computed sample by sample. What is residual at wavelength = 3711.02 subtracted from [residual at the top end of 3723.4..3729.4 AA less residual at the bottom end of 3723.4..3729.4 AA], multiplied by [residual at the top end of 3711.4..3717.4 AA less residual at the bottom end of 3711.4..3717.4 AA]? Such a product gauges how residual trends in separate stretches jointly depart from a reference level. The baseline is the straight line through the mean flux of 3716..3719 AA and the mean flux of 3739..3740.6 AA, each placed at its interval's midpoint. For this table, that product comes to 16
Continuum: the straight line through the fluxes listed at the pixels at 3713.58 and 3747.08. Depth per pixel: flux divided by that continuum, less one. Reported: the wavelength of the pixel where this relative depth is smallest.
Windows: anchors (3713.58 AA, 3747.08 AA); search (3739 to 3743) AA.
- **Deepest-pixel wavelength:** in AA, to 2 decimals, 3739.32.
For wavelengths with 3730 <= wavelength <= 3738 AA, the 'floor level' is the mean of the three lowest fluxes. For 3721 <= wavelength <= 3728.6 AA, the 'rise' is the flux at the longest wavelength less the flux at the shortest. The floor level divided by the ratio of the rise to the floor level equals 54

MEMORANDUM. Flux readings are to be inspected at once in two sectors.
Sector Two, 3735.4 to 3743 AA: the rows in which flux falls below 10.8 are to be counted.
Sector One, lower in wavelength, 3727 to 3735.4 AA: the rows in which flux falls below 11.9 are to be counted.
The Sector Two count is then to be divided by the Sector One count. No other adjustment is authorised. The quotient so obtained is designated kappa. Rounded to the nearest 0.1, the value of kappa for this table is 2.5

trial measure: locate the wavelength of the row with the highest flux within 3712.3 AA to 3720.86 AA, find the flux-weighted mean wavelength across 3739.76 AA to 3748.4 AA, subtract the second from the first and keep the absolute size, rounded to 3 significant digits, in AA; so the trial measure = 27.0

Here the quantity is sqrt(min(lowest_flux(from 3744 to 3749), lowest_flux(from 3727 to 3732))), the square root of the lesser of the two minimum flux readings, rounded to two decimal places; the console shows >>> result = 3.29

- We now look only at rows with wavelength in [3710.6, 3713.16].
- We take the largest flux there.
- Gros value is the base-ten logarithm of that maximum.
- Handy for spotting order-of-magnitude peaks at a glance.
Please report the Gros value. 1.05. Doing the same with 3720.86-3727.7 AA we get 1.11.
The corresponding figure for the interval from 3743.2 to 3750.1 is 1.14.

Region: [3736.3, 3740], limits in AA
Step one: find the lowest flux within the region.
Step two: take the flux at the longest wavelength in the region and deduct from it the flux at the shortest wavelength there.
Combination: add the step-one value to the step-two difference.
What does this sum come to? 11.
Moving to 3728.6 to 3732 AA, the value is 12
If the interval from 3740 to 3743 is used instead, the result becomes 14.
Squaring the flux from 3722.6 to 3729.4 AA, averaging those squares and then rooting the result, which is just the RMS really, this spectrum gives 11.4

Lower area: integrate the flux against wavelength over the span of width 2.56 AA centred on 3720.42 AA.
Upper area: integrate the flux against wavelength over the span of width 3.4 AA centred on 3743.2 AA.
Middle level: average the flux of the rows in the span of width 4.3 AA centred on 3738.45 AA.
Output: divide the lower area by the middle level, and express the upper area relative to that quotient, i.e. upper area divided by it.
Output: 15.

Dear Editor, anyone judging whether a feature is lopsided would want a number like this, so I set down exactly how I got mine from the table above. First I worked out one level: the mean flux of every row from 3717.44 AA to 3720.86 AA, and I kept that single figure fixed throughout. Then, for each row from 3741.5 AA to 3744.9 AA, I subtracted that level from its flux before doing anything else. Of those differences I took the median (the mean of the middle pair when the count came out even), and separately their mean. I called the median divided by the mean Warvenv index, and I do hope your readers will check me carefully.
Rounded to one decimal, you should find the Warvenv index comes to 1.1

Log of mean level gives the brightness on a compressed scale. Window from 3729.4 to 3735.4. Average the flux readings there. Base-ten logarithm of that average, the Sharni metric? 1.08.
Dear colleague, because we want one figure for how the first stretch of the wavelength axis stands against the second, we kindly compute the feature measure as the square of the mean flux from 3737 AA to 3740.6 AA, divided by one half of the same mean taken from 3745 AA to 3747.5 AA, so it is 17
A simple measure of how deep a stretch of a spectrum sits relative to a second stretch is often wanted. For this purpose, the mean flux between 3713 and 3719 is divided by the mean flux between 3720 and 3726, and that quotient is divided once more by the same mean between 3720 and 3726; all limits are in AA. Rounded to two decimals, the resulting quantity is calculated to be 0.11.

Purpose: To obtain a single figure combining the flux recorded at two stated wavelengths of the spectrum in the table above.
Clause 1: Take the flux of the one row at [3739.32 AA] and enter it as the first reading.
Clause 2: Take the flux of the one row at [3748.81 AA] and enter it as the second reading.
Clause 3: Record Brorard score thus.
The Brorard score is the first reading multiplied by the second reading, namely 114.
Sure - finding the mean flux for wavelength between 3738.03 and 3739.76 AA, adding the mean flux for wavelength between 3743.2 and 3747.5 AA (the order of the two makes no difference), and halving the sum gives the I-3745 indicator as 11.4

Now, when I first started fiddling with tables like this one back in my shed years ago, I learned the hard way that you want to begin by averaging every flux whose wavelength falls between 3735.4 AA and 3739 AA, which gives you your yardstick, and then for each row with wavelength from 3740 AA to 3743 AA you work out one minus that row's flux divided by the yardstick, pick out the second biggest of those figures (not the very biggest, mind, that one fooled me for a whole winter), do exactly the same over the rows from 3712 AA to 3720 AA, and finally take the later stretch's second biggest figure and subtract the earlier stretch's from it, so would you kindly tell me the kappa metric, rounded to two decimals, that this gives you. -0.25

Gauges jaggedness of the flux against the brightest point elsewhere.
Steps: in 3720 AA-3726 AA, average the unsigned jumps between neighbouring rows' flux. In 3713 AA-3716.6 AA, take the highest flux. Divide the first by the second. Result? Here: 0.057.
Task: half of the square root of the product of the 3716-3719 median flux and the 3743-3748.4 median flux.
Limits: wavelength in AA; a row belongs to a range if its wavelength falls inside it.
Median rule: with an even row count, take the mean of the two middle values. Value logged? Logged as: 6.38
